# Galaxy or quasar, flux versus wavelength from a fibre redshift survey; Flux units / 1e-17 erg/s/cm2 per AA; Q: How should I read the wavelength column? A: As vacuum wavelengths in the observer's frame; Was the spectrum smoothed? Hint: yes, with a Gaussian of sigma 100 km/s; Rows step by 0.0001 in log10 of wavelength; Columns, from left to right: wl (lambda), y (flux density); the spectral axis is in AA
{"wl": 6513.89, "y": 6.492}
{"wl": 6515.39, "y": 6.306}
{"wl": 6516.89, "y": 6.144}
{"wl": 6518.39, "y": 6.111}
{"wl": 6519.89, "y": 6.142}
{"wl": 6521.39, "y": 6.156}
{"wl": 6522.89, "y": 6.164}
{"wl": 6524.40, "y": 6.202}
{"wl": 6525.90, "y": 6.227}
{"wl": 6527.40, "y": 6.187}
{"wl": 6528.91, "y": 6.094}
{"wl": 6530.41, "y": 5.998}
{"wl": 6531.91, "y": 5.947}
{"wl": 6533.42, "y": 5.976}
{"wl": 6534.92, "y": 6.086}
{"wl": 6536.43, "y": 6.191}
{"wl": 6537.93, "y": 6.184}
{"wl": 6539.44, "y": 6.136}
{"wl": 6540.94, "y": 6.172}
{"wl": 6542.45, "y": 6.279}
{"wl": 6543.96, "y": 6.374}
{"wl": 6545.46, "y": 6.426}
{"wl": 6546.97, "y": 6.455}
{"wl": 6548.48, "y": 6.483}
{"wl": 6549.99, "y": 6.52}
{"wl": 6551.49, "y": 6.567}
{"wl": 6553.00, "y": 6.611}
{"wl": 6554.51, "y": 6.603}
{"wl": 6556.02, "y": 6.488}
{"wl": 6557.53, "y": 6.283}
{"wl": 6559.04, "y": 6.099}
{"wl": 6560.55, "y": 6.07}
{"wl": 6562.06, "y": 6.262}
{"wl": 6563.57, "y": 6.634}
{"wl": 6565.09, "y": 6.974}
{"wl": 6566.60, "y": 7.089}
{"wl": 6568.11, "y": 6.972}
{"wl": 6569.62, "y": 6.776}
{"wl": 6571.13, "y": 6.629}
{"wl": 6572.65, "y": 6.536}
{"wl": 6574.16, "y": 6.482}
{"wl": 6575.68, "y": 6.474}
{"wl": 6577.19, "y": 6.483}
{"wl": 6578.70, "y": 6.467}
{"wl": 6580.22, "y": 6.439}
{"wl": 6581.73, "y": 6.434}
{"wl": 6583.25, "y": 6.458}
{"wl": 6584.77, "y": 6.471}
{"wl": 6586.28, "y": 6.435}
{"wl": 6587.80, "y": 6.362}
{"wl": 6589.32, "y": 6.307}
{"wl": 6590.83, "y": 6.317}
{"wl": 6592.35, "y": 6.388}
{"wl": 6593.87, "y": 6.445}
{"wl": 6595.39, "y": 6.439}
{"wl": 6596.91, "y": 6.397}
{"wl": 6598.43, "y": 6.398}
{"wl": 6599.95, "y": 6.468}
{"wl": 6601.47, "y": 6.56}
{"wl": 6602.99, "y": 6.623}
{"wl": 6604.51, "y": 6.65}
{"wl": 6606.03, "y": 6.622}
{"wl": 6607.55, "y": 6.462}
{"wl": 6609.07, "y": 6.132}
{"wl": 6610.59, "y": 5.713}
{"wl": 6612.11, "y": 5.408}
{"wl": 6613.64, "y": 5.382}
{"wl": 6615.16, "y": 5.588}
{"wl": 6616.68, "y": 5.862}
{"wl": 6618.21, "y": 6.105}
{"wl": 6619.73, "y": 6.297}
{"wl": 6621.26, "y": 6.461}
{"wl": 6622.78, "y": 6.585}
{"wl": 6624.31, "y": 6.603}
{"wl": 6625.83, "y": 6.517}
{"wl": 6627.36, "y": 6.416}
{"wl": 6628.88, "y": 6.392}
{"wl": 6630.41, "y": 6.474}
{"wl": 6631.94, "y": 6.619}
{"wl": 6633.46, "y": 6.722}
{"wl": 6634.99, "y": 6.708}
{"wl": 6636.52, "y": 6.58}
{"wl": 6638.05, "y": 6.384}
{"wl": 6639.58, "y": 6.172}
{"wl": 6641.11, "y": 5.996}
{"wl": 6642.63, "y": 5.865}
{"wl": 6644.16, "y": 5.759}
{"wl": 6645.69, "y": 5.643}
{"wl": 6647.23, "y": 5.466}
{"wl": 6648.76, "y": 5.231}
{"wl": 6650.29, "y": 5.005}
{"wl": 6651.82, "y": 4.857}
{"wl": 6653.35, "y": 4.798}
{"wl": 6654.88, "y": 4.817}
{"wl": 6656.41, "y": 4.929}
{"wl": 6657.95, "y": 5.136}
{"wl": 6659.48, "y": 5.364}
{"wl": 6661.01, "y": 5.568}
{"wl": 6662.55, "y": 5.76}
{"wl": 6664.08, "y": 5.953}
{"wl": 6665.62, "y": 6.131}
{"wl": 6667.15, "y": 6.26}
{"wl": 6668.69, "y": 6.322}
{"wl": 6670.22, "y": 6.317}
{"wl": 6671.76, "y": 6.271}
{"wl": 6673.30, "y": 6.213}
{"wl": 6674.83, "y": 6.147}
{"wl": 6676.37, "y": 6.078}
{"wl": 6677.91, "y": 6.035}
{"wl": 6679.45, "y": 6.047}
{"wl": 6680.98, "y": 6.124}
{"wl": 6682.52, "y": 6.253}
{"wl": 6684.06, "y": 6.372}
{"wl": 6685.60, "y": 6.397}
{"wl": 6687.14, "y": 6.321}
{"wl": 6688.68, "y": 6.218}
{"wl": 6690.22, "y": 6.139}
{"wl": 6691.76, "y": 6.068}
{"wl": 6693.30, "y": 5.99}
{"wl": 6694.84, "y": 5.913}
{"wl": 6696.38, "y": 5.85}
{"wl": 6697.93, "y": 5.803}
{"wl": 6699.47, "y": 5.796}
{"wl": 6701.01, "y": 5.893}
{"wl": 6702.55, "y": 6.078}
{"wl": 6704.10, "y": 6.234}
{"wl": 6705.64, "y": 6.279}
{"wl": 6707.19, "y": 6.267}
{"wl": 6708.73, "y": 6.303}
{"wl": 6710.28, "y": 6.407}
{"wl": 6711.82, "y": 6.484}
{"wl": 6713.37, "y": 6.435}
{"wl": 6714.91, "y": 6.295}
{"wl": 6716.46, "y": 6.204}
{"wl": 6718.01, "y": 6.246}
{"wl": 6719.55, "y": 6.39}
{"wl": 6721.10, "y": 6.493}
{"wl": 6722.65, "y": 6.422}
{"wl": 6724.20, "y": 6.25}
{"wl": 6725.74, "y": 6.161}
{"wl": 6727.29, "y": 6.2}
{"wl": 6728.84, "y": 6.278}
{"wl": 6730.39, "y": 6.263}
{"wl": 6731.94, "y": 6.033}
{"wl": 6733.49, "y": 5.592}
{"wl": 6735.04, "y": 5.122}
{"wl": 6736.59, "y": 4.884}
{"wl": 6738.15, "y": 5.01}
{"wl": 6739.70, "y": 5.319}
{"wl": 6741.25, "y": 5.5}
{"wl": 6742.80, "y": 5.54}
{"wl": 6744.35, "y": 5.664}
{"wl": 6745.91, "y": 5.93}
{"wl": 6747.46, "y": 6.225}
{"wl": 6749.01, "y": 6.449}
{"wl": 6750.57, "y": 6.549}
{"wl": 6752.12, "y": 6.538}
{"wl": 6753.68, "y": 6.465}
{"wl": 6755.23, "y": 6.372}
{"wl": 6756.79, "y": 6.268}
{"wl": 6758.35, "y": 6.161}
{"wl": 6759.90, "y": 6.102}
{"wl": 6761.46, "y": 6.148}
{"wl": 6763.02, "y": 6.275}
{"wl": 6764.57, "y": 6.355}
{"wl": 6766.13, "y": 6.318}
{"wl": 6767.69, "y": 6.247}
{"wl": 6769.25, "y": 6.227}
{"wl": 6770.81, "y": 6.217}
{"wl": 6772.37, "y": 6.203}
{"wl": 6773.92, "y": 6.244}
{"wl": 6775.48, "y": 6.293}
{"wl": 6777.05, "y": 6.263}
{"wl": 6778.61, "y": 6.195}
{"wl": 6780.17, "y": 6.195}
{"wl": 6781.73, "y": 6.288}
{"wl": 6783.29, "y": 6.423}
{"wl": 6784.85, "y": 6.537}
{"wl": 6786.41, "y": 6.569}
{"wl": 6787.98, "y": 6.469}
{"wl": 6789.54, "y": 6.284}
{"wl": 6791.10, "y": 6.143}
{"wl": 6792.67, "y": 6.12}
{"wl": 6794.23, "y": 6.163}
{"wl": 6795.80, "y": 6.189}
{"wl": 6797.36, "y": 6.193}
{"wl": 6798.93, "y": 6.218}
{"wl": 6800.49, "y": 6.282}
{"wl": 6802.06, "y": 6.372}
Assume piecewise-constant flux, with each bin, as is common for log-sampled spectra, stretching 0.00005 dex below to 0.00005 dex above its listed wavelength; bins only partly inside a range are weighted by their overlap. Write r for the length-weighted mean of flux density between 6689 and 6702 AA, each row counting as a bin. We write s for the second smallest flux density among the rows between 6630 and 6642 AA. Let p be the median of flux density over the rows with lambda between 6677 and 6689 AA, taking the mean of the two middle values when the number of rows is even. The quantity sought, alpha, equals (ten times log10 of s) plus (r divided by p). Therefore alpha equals 8.86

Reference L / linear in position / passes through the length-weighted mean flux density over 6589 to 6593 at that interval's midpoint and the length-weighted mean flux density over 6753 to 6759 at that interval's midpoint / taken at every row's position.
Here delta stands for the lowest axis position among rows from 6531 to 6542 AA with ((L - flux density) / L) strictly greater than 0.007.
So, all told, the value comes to 6531.91 AA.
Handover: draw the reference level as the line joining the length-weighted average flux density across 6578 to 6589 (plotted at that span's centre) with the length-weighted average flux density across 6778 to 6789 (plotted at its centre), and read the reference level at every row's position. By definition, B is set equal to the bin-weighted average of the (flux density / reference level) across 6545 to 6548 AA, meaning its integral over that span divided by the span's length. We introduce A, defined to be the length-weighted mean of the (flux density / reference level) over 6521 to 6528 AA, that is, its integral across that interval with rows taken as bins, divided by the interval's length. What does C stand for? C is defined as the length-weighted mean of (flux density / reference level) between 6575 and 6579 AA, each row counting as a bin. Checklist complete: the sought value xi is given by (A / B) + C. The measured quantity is 1.97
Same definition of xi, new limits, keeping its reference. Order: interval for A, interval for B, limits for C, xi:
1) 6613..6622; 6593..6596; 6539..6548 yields 1.91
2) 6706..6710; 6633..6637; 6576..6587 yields 1.95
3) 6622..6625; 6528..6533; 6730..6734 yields 2.03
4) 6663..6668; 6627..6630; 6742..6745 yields 1.83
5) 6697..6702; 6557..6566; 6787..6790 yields 1.92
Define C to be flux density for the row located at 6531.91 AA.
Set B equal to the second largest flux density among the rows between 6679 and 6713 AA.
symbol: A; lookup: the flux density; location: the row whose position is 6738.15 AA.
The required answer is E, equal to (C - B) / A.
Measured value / -0.092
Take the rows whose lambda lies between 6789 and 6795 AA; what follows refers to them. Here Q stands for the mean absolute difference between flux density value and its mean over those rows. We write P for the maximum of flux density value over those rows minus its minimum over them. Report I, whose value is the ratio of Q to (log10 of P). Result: -0.07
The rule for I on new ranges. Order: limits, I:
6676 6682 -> -0.03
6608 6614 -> -2.11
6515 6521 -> -0.09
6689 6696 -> -0.12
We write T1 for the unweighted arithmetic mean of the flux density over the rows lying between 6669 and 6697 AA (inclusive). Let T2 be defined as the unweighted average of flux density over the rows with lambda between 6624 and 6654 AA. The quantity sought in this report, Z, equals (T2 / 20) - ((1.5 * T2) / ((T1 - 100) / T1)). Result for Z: 0.892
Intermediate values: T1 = 6.15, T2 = 6.01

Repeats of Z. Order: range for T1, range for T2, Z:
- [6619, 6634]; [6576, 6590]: 0.993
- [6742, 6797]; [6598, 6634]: 0.944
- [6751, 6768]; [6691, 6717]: 0.925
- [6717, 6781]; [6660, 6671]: 0.890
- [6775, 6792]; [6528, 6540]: 0.920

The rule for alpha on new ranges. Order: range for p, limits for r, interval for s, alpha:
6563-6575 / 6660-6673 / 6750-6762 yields 8.79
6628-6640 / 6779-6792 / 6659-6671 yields 8.43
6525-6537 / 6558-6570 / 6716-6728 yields 9.01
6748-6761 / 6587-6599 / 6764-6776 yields 8.93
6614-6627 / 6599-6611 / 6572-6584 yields 9.10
